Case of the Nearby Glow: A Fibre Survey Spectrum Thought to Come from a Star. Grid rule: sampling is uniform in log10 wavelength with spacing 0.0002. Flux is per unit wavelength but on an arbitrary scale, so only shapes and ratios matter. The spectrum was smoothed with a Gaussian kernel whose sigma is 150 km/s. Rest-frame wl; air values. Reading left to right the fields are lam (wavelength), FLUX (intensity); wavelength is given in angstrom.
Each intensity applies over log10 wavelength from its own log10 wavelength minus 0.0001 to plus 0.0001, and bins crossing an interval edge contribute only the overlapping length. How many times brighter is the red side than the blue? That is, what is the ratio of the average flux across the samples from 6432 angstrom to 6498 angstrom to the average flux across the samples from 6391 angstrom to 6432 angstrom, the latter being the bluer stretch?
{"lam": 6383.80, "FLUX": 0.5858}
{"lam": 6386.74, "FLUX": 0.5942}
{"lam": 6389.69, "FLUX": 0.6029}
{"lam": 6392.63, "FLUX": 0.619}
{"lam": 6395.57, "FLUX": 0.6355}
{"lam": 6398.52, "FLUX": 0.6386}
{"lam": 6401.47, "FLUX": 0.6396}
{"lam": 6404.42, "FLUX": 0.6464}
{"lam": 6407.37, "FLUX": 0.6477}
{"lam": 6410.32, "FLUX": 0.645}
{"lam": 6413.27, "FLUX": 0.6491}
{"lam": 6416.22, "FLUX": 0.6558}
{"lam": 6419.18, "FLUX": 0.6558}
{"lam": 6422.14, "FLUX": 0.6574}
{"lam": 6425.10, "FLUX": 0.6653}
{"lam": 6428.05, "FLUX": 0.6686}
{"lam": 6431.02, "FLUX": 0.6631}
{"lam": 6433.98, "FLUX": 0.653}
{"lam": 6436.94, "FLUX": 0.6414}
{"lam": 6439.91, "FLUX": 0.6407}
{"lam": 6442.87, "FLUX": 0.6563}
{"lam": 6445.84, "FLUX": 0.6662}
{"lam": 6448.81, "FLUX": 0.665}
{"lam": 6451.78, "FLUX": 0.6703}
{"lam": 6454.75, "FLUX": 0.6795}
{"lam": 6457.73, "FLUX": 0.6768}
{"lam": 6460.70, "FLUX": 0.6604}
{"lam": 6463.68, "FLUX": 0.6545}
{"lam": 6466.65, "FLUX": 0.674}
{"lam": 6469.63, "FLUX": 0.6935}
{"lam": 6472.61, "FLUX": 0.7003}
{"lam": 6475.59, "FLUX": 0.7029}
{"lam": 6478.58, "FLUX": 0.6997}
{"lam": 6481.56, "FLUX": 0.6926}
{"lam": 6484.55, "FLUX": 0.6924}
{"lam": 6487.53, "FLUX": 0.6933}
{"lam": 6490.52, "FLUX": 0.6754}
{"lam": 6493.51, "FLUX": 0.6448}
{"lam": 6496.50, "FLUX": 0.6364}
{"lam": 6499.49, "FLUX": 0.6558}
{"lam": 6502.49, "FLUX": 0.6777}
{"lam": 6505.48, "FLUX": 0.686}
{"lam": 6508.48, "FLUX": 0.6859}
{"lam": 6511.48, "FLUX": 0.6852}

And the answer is 1.03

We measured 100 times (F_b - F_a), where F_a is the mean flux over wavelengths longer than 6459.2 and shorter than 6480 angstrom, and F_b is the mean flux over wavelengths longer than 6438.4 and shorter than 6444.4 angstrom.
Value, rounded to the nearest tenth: -3.5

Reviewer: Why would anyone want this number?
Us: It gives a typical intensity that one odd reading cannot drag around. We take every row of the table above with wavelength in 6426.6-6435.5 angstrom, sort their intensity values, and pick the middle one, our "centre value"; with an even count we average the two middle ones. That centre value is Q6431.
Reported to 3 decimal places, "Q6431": 0.663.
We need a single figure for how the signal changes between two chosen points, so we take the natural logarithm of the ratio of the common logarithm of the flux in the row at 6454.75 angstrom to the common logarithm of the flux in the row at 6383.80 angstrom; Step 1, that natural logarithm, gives -0.32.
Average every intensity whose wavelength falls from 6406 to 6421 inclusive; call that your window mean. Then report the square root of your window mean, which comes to 0.807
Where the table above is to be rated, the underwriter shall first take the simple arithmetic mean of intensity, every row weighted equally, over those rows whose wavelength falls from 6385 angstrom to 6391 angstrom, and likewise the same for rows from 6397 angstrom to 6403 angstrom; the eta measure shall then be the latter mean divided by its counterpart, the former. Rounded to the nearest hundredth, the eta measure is 1.07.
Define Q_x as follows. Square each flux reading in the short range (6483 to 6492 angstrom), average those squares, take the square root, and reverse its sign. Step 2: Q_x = -0.69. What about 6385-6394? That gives -0.61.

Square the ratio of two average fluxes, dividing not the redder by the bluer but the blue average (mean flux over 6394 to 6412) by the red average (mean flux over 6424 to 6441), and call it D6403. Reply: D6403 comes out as 0.96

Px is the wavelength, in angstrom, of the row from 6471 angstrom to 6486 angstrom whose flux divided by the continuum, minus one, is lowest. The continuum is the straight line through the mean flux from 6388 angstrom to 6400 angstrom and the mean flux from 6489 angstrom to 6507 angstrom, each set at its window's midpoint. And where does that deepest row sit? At 6484.55 angstrom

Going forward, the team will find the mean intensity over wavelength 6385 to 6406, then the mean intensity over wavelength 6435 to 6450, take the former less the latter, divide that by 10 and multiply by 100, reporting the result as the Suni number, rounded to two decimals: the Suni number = -0.29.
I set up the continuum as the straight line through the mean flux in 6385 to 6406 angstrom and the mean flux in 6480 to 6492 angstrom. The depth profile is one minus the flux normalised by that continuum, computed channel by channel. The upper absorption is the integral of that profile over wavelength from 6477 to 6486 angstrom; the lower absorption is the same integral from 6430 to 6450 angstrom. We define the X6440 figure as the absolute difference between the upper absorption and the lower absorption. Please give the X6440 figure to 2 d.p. 0.16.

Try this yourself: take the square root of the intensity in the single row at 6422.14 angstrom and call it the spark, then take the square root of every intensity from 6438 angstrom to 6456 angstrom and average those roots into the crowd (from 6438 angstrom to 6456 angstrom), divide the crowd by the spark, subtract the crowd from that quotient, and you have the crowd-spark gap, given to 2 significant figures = 0.19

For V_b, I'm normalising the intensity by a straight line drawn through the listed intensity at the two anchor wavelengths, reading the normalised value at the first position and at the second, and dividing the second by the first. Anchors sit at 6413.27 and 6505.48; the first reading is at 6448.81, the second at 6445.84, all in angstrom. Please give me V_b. 1.00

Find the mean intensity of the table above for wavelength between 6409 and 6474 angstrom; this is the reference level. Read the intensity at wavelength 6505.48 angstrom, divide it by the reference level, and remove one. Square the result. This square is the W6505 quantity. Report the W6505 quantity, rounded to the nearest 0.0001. 0.0012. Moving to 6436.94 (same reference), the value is 0.0011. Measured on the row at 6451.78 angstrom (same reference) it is 0.0001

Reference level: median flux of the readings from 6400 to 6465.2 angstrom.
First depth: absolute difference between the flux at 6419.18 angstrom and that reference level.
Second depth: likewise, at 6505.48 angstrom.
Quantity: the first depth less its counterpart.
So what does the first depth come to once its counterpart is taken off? -0.030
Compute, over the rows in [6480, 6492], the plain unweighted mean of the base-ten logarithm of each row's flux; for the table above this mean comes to -0.162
